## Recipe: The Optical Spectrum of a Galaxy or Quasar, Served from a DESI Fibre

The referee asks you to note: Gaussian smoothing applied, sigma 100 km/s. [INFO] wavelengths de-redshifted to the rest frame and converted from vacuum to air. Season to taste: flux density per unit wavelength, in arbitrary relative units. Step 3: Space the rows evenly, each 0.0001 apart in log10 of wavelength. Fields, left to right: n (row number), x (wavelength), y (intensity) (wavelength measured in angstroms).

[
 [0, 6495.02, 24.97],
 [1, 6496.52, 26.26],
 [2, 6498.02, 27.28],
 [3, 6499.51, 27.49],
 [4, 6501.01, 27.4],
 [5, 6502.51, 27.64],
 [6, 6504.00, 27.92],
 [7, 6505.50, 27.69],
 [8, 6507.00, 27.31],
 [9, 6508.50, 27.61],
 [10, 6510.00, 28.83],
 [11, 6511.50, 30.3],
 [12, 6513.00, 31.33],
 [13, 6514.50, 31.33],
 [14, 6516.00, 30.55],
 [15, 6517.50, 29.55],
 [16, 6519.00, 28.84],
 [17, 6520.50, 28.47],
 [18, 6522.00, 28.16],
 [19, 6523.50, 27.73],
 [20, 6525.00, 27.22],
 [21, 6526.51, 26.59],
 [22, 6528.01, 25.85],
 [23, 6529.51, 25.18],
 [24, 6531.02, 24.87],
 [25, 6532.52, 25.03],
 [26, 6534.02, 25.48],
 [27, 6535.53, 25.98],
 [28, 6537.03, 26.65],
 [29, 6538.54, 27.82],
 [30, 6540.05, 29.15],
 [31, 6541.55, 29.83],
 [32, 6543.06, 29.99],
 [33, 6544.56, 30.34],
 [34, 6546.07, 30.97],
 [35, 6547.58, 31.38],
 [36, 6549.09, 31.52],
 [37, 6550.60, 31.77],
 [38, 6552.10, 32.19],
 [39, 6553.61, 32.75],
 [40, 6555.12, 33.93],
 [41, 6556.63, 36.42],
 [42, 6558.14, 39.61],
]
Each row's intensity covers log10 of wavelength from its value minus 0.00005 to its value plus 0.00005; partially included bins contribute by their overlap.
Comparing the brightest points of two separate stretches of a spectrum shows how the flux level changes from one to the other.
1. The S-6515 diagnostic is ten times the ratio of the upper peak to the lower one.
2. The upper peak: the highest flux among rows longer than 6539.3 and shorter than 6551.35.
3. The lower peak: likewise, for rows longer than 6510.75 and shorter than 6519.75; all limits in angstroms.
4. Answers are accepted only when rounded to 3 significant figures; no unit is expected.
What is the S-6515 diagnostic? 10.1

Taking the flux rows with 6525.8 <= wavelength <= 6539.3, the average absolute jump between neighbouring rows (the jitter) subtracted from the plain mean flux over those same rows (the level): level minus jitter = 25.4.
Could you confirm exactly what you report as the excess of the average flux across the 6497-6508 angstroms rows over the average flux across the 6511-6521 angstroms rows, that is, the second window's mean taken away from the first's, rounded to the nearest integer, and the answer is -3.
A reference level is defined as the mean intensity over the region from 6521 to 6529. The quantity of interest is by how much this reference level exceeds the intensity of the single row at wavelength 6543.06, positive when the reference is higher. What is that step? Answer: -2.9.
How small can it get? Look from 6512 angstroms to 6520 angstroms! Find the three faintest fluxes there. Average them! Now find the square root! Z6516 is 5.4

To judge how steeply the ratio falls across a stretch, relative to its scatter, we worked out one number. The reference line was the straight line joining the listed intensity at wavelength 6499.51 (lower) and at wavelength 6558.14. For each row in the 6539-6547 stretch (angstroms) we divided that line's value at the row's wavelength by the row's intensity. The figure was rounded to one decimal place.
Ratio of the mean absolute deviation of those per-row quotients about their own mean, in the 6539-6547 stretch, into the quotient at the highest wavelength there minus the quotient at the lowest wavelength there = -4.3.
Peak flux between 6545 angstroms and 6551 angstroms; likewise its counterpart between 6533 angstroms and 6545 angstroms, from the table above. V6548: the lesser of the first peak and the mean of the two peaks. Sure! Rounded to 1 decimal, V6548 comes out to 31.1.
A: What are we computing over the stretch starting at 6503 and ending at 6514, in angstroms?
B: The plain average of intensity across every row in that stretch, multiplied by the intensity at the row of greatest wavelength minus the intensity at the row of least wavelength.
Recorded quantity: 98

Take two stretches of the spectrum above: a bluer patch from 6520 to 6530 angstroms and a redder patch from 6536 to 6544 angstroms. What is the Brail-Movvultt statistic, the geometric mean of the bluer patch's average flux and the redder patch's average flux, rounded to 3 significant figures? 27.8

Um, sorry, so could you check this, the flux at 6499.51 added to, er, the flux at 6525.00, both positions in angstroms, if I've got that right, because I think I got 55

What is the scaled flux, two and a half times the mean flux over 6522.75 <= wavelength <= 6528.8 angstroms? 67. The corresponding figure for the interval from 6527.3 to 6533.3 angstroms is 63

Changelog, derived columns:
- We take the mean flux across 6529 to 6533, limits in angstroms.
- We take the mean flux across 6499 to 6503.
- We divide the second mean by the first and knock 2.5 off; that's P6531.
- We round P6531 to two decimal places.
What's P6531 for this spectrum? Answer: -1.40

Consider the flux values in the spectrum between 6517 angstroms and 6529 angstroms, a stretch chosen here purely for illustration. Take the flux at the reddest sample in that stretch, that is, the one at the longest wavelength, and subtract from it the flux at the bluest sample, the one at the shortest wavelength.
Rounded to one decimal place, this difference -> -3.7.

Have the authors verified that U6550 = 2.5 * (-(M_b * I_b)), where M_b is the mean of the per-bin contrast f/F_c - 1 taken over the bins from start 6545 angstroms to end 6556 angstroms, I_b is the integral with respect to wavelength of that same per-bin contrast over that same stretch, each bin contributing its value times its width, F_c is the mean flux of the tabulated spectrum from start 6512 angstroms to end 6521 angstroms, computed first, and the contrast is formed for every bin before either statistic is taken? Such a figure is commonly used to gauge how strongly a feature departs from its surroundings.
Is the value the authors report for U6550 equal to -0.12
